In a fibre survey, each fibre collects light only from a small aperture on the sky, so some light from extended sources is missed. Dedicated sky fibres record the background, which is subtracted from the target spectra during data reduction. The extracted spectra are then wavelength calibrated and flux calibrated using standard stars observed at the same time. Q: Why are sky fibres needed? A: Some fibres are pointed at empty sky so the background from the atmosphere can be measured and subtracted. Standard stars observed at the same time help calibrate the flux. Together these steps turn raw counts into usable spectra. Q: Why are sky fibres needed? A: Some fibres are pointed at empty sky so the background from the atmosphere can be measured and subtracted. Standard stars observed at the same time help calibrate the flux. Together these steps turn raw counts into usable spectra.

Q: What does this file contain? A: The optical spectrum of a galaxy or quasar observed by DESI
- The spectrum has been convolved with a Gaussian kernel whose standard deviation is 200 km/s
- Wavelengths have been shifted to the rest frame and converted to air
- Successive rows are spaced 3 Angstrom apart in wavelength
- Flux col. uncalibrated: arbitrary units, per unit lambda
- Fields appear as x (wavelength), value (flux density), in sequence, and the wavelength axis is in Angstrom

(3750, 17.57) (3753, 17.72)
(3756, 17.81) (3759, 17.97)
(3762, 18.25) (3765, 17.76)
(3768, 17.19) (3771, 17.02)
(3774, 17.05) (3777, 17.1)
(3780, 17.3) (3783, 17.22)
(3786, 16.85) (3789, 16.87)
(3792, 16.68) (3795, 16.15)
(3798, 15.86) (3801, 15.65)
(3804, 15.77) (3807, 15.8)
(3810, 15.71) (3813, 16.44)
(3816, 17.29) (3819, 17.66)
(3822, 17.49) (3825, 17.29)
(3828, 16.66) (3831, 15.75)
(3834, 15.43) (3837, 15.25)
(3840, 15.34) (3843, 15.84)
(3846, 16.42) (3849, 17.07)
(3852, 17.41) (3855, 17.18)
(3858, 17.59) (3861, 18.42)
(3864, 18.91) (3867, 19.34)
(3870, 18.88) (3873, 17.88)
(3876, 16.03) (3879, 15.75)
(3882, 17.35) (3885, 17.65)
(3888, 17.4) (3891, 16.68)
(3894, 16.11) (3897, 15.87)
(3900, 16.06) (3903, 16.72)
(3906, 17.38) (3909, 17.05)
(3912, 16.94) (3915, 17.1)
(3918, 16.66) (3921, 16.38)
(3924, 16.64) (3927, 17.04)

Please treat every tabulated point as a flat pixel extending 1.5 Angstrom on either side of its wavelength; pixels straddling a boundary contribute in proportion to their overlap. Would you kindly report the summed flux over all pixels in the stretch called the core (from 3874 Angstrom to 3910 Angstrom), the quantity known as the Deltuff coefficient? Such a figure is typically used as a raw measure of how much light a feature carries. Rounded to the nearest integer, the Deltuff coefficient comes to 200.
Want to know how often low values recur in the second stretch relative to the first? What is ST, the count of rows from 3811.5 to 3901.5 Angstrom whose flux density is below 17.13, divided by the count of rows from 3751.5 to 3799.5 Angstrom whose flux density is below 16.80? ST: 5.0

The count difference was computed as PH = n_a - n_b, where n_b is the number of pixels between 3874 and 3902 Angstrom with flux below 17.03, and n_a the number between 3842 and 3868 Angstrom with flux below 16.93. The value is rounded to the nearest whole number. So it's -4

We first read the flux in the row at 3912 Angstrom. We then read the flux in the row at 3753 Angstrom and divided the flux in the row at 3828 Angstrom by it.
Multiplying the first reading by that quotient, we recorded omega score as 15.9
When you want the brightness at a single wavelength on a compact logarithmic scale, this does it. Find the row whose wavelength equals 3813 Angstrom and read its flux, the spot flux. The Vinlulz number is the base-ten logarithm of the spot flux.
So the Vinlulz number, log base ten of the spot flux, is 1.22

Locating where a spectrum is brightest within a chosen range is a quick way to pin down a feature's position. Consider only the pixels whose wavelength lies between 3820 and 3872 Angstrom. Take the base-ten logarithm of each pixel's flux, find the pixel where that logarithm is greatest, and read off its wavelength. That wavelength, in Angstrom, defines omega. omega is 3867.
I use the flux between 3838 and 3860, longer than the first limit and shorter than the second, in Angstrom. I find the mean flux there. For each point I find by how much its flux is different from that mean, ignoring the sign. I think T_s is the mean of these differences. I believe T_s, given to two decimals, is 0.71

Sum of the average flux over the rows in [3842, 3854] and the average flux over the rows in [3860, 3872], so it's 35.6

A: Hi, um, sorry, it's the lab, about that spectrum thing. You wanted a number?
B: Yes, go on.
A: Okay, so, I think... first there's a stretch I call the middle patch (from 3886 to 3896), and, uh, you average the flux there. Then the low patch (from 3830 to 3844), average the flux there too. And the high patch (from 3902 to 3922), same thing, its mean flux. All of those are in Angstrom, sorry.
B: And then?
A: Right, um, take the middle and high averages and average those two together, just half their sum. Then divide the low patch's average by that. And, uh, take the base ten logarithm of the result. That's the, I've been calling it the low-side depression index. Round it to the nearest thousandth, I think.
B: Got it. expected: -0.035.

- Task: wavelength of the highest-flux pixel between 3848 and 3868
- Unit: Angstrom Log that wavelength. 3867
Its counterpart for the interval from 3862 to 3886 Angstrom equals 3867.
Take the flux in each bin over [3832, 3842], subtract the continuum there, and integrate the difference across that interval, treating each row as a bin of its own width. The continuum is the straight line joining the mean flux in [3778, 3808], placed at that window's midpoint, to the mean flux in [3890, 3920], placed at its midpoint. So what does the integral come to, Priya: -11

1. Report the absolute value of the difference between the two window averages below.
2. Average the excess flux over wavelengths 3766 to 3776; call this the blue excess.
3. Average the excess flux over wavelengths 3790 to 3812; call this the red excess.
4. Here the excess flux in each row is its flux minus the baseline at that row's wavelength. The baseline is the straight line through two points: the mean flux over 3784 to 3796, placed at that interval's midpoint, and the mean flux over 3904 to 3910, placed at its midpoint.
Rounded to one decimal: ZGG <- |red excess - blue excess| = 1.3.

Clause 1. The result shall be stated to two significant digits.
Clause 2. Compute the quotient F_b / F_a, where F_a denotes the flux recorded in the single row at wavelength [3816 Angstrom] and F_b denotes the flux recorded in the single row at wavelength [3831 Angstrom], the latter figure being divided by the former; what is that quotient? 0.91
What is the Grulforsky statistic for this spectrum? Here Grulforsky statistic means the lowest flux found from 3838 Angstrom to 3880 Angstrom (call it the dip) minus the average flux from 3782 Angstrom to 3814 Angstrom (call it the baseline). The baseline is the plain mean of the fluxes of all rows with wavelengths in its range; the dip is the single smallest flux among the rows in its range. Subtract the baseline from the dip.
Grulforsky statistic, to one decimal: -0.9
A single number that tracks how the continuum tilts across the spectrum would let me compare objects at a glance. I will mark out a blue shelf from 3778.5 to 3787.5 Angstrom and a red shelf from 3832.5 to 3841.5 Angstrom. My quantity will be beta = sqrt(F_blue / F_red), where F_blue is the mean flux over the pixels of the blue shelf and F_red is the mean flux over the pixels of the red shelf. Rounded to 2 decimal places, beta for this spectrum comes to 1.06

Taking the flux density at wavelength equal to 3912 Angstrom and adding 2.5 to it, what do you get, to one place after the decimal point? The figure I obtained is 19.4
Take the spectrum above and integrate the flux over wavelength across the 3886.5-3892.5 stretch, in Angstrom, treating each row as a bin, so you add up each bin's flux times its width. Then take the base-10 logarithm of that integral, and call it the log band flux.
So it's 2.0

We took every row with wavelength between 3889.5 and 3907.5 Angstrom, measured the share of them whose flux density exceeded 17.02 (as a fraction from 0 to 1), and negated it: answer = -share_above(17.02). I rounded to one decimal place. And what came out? -0.2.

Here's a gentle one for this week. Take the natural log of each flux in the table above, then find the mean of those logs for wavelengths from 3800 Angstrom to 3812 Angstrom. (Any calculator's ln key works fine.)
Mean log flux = 2.76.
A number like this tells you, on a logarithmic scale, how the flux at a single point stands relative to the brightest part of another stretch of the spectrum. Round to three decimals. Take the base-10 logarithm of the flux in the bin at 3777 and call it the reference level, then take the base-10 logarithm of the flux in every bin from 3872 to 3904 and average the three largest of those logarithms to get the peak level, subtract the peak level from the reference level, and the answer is -0.014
